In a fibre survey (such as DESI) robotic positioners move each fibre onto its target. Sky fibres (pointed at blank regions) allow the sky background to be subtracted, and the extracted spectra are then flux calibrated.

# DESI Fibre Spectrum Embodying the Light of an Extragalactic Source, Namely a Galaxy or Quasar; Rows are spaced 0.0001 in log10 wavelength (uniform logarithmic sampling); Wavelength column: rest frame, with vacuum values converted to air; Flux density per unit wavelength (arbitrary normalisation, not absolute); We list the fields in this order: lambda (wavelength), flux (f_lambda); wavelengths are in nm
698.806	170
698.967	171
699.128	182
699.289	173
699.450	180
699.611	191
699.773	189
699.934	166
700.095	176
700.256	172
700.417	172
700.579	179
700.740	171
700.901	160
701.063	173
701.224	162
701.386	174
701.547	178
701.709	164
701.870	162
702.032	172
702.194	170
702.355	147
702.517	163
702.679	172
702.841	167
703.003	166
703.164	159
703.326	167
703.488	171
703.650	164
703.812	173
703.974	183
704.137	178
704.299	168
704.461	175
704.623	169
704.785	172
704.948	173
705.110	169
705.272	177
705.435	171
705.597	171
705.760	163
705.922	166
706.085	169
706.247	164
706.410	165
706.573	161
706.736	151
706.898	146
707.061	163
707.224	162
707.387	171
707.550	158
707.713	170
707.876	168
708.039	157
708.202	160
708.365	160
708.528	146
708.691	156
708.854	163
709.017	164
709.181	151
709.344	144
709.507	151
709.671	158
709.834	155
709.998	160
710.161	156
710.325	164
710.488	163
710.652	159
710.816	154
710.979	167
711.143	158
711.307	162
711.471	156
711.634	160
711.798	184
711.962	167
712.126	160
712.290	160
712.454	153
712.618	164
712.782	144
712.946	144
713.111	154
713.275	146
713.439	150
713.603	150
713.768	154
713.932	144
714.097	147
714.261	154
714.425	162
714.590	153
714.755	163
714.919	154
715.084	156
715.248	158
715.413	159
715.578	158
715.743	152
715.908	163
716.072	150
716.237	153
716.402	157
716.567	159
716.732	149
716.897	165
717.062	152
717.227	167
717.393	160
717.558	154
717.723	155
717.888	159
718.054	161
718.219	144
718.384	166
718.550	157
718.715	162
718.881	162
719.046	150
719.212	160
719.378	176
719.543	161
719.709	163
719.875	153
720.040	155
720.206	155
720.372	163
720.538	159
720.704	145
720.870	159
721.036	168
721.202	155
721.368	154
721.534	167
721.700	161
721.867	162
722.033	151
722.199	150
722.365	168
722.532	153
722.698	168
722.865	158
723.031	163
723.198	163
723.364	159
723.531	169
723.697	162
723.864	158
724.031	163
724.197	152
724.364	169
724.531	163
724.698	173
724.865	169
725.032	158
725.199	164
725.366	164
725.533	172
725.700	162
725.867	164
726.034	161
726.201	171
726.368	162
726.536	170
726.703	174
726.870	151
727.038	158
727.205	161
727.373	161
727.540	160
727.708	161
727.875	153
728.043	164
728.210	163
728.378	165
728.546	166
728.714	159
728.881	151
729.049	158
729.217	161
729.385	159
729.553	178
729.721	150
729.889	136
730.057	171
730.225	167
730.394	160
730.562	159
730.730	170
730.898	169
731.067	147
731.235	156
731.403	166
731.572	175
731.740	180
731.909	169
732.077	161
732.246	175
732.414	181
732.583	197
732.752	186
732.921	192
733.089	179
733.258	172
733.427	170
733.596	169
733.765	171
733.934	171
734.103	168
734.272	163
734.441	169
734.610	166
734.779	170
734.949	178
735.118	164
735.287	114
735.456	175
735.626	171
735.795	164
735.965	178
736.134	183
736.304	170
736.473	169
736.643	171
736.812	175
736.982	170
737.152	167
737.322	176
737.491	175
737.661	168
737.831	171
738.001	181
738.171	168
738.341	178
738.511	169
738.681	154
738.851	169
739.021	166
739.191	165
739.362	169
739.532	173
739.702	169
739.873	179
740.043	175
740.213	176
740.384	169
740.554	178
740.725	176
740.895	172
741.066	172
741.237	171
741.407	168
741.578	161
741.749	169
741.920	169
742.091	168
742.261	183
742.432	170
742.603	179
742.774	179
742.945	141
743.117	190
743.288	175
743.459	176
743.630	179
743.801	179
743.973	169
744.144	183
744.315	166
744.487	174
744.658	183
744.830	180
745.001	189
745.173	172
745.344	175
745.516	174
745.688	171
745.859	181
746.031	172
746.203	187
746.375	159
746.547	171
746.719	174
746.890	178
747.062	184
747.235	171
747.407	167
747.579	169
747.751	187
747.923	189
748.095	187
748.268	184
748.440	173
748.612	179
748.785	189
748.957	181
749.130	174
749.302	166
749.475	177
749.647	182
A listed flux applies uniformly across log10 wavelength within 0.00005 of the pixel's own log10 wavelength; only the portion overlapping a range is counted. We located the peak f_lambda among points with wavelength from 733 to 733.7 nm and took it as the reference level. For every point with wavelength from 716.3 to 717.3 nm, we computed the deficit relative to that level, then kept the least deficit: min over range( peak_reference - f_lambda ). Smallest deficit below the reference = 12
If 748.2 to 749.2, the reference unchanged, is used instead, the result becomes -10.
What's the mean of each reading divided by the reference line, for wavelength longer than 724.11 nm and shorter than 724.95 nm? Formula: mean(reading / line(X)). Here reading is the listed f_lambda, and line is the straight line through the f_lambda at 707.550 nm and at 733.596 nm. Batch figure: 1.00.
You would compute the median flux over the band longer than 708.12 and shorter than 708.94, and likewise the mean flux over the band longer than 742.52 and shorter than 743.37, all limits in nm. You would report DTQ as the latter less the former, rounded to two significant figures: 13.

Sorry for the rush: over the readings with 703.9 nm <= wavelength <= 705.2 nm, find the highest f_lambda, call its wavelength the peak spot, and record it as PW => 703.974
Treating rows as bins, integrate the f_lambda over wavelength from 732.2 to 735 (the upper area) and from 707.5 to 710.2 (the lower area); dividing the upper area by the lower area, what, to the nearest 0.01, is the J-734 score 1.15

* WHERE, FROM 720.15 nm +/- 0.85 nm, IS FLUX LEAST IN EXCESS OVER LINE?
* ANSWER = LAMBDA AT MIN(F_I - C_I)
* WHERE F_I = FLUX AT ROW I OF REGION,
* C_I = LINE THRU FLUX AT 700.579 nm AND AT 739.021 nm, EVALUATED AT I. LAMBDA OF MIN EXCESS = 720.704 nm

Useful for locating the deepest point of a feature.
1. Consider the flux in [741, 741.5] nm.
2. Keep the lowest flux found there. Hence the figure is 168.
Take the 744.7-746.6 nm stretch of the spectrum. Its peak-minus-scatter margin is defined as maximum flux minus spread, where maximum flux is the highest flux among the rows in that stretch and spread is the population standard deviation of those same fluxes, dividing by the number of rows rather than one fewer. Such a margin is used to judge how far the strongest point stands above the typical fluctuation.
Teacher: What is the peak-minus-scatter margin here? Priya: 181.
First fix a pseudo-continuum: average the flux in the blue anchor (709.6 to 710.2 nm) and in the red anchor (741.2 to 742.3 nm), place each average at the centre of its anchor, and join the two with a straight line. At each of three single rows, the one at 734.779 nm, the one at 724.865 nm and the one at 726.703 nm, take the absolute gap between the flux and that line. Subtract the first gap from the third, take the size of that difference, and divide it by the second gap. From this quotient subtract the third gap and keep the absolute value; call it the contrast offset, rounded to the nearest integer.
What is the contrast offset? 9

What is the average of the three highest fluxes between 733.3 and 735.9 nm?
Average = 175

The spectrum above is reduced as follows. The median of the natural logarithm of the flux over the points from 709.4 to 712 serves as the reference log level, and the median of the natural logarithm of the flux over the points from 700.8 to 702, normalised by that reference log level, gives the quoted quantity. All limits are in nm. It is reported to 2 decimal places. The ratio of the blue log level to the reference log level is 1.01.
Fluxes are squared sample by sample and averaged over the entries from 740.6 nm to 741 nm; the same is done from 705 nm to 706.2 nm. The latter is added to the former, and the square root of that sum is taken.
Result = 243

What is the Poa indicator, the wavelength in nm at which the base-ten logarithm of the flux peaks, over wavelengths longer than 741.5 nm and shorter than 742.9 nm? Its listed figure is 742.261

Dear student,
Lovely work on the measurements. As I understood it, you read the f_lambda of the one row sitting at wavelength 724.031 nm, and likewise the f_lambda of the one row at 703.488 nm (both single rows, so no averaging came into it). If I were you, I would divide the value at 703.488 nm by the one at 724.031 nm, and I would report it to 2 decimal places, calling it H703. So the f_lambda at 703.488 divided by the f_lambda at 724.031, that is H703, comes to 1.05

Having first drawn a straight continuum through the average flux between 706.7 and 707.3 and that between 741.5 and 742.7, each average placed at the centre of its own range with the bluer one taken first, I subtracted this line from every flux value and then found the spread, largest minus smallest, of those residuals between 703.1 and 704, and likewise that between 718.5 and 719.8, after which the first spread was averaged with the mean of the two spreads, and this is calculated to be 24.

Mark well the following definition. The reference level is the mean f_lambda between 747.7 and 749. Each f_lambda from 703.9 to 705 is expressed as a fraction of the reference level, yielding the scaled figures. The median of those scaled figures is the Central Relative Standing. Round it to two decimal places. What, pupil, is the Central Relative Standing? 0.94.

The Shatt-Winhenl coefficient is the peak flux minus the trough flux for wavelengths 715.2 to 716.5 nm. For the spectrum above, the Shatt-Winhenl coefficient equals 13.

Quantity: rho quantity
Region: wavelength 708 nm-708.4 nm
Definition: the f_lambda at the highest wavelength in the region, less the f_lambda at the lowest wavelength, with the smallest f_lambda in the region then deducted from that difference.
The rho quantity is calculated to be -154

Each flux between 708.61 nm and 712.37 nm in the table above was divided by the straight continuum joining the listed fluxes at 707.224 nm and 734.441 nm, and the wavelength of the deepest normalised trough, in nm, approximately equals 709.344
